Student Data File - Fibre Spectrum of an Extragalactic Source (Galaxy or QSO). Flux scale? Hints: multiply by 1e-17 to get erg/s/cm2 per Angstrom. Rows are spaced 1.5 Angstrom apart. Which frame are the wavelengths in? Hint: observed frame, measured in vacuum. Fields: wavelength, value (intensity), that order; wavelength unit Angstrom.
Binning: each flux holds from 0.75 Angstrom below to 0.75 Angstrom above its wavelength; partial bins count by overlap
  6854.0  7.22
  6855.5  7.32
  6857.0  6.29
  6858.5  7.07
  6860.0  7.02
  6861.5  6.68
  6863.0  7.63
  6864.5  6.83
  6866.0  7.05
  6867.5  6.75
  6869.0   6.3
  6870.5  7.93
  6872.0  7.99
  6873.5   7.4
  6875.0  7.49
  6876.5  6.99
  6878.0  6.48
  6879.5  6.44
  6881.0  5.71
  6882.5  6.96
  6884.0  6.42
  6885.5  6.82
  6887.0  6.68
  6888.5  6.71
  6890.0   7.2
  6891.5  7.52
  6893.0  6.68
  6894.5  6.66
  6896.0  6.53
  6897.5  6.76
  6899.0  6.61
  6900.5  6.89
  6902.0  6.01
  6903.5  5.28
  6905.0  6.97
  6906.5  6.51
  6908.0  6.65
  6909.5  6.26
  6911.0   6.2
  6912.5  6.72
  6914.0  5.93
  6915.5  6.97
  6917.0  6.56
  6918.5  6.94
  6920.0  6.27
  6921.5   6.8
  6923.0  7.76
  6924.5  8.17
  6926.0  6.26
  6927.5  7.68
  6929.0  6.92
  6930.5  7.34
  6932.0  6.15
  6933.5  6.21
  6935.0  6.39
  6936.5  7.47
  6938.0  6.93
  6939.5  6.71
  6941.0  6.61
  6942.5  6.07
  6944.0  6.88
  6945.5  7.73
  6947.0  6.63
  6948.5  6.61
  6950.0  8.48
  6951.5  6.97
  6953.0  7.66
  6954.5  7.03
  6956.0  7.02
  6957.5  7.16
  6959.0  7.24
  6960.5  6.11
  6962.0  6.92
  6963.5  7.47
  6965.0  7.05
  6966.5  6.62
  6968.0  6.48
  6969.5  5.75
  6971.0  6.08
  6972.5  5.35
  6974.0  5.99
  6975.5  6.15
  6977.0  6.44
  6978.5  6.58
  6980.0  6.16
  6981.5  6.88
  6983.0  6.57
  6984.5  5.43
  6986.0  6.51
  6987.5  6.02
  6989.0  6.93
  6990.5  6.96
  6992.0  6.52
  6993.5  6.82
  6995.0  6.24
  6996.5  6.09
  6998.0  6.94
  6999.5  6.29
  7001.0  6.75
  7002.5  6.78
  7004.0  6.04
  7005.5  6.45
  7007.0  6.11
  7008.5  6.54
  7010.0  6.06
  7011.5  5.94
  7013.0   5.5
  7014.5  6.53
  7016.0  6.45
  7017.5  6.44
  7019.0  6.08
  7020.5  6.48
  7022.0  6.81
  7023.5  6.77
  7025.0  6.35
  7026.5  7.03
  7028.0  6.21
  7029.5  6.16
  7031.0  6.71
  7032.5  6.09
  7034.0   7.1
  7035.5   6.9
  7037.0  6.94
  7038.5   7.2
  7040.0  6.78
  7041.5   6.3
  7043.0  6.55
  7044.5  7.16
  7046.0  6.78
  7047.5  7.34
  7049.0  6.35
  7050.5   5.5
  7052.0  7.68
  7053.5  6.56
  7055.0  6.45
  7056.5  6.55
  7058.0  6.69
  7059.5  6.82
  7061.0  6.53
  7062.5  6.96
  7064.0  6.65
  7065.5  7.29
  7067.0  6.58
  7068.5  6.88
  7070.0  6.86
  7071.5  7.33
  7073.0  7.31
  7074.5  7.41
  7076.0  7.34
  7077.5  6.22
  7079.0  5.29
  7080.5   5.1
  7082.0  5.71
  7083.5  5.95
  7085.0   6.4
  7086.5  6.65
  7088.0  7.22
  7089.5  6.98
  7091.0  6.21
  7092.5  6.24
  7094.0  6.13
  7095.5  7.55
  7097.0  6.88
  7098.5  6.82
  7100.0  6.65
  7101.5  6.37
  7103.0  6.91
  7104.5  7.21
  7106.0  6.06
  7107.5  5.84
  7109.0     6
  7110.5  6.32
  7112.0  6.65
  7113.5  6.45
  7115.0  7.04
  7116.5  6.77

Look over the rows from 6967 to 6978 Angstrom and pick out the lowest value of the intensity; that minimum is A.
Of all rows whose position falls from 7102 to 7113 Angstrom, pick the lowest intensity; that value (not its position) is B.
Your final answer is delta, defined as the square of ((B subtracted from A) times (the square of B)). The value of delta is 279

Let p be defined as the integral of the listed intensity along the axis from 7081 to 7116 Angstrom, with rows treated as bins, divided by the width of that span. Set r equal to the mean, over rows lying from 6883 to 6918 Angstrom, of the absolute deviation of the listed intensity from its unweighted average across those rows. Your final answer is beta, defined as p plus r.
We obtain 6.8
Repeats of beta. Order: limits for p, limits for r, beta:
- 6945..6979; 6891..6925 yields 7.2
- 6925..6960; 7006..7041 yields 7.3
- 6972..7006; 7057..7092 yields 6.9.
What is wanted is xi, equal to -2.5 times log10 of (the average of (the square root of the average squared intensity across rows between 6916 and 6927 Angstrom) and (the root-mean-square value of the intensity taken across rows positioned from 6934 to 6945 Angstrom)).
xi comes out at -2.09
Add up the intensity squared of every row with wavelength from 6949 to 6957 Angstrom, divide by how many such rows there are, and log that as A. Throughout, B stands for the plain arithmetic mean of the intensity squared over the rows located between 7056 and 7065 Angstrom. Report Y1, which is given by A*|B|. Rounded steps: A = 56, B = 45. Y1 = 2496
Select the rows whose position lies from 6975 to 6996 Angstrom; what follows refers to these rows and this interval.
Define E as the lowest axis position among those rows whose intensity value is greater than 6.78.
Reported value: 6981.5 Angstrom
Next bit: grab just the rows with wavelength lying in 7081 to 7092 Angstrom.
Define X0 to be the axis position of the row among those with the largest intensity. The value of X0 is 7088.0 Angstrom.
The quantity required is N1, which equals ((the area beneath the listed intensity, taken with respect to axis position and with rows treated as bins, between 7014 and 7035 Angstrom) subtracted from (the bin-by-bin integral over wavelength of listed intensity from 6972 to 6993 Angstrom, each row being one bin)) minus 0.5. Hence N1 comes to -4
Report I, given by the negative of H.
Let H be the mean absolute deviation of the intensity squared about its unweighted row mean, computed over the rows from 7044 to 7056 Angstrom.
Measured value -6.9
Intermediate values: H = 7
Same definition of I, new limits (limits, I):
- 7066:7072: -2.9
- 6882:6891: -2.7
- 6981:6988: -5.5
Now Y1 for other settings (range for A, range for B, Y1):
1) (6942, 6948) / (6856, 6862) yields 2154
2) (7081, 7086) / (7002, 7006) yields 1502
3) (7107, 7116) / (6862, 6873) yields 2142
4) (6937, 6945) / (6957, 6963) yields 2087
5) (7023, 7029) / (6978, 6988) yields 1740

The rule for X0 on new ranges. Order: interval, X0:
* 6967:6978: 6968.0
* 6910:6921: 6915.5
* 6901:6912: 6905.0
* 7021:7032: 7026.5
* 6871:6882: 6872.0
